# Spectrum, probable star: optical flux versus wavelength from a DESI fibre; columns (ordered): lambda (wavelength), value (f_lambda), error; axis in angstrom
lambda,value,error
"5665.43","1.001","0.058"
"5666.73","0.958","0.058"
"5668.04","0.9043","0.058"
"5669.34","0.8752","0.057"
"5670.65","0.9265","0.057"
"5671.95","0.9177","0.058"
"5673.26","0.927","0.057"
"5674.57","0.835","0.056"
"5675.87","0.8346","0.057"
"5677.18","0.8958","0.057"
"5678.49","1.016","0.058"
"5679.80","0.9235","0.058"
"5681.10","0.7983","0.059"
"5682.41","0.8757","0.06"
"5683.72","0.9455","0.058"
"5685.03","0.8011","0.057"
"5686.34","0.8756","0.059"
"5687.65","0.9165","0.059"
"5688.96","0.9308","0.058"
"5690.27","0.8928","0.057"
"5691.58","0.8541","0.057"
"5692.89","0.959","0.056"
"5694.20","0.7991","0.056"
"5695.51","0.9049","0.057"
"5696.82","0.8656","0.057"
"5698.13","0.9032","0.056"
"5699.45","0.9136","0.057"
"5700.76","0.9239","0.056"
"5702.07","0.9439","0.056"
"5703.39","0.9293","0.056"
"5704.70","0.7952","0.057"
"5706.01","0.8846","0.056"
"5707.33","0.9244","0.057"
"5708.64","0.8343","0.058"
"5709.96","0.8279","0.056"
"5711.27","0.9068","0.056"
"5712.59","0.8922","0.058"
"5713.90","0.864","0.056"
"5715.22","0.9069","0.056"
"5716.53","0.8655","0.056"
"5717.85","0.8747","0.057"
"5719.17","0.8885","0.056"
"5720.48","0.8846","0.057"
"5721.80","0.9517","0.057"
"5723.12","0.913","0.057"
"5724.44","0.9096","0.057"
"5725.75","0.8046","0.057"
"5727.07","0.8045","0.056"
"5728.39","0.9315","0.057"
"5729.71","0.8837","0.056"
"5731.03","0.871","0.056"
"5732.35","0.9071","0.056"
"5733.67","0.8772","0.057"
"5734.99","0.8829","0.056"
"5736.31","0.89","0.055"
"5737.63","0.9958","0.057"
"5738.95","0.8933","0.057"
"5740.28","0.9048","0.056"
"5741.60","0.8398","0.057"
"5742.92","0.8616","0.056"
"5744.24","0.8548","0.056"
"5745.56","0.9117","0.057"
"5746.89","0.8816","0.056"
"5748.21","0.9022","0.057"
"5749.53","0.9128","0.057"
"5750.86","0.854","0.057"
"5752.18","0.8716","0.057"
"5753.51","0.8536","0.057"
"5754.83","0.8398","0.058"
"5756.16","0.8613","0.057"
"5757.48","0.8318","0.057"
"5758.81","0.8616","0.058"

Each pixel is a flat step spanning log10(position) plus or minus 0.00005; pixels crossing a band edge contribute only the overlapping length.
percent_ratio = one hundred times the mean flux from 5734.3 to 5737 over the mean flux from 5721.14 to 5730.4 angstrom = 100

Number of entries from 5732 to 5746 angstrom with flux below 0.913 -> 10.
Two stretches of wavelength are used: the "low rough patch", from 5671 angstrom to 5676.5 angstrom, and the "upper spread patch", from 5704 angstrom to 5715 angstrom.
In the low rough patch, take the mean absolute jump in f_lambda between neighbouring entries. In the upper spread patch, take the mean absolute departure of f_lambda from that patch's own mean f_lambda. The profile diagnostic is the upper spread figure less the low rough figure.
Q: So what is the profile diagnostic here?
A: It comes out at 0.002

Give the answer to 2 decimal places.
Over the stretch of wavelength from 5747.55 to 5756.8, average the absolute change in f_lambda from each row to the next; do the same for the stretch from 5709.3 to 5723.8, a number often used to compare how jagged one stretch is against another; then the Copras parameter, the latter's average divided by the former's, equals 1.45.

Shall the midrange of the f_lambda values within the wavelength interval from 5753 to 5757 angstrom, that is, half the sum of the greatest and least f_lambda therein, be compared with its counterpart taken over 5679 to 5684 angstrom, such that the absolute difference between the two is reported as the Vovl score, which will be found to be 0.021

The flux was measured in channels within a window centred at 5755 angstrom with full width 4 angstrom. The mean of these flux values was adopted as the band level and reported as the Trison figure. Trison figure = 0.852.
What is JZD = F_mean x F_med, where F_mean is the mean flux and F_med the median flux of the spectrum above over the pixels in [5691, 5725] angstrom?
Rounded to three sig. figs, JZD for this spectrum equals 0.798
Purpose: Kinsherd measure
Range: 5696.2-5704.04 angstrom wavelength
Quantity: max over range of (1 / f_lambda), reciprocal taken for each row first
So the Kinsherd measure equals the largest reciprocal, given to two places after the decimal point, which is 1.16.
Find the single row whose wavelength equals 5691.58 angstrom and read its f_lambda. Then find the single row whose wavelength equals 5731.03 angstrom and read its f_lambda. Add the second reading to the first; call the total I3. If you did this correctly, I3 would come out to 1.73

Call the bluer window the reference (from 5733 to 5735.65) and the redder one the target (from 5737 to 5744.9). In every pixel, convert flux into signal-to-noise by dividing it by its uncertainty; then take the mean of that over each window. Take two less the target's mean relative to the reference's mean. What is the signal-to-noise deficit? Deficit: 0.99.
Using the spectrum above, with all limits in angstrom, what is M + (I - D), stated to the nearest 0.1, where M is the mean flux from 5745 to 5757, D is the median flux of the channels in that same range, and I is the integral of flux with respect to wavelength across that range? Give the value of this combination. 10.5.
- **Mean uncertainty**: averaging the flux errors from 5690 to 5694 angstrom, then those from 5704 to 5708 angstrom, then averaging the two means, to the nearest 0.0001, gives 0.0567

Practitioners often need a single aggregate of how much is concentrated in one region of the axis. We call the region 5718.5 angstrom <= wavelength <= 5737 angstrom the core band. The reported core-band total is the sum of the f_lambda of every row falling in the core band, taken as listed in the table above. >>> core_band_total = 12.4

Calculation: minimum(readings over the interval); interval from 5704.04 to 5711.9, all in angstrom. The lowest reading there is 0.7952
